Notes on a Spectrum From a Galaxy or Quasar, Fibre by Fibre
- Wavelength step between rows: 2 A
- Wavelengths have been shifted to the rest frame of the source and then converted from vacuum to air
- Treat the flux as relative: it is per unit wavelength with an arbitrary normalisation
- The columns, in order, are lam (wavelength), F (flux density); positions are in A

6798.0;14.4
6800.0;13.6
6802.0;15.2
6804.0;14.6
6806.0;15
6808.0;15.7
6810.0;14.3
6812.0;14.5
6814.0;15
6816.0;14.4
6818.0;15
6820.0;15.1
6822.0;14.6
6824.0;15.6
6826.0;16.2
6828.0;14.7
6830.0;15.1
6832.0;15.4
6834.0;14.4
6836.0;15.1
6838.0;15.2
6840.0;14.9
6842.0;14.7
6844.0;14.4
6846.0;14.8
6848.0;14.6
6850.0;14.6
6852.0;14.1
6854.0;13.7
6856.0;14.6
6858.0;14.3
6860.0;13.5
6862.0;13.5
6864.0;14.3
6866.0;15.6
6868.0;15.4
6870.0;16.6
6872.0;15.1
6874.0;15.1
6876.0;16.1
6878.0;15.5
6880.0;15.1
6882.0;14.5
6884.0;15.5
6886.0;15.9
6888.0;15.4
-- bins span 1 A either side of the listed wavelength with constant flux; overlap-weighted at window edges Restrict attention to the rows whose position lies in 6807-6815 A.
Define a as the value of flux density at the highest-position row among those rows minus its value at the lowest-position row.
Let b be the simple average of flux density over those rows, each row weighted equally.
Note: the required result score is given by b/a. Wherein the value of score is -21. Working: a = -0.7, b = 14.9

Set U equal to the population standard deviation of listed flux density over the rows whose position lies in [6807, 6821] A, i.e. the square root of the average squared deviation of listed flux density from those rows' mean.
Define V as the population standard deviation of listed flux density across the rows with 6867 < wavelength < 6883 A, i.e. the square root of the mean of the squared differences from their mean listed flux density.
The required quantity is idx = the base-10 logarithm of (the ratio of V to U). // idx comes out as 0.1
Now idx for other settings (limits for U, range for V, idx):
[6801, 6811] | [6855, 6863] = 0.0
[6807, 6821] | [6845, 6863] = 0.0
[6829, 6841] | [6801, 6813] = 0.2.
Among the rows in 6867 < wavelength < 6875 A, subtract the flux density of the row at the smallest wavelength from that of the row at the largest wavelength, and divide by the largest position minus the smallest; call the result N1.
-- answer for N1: -0.05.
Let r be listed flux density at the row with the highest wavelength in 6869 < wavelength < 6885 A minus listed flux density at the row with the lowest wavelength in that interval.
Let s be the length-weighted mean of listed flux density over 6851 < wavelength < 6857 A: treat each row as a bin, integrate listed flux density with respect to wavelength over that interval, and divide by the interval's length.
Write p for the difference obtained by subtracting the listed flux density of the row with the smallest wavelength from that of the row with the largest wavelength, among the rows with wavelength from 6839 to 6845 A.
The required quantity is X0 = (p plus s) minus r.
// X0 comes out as 14.7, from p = -0.5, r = -1.1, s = 14.1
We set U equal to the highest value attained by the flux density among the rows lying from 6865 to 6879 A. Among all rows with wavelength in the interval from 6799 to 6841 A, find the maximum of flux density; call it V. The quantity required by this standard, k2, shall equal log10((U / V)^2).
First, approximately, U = 16.6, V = 16.2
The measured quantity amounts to 0.02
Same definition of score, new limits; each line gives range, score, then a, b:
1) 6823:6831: -31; -0.5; 15.4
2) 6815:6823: 74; 0.2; 14.8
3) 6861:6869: 8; 1.9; 14.7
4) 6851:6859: 71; 0.2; 14.2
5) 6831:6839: -75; -0.2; 15.0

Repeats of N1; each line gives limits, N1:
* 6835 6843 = -0.07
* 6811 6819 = 0.08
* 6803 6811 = -0.05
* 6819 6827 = 0.18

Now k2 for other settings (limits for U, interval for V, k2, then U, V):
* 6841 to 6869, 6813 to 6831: -0.03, 15.6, 16.2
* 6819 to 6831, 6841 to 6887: -0.02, 16.2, 16.6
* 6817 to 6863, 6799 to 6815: 0.03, 16.2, 15.7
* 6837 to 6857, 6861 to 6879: -0.08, 15.2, 16.6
